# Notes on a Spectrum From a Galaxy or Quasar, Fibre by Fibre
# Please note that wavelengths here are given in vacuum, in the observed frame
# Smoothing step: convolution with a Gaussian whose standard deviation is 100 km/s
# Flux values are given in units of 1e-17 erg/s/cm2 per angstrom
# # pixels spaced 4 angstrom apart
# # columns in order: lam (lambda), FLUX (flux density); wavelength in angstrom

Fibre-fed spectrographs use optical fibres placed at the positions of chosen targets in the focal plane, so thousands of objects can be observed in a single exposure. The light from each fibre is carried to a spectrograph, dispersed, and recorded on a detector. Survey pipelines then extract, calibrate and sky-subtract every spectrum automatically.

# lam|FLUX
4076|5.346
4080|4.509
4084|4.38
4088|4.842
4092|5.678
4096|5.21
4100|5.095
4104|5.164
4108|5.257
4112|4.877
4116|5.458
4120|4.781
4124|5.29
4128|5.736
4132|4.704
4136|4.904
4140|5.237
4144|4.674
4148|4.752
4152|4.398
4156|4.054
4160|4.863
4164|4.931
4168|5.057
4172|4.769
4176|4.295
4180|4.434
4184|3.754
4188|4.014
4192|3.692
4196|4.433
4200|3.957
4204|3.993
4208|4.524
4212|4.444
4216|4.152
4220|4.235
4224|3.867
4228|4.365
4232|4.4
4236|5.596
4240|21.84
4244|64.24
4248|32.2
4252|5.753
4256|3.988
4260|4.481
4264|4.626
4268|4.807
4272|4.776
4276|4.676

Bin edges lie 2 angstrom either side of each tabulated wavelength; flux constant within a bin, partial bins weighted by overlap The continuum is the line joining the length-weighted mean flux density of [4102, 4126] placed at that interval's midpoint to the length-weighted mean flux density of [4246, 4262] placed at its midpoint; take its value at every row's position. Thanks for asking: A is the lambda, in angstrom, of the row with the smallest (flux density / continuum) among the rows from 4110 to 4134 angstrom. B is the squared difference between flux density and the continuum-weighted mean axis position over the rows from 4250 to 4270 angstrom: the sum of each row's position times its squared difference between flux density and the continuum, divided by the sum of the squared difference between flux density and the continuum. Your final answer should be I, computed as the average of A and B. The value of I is 4196.3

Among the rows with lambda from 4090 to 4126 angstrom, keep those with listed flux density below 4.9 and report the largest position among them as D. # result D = 4120 angstrom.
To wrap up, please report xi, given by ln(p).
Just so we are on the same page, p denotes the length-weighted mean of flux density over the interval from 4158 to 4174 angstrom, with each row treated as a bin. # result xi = 1.59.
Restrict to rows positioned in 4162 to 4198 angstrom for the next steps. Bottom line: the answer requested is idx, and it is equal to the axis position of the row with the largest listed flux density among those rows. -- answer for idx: 4168 angstrom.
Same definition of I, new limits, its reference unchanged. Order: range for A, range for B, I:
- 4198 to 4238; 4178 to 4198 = 4206.3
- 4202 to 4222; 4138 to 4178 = 4189.5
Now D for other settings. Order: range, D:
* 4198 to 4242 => 4232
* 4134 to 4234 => 4232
